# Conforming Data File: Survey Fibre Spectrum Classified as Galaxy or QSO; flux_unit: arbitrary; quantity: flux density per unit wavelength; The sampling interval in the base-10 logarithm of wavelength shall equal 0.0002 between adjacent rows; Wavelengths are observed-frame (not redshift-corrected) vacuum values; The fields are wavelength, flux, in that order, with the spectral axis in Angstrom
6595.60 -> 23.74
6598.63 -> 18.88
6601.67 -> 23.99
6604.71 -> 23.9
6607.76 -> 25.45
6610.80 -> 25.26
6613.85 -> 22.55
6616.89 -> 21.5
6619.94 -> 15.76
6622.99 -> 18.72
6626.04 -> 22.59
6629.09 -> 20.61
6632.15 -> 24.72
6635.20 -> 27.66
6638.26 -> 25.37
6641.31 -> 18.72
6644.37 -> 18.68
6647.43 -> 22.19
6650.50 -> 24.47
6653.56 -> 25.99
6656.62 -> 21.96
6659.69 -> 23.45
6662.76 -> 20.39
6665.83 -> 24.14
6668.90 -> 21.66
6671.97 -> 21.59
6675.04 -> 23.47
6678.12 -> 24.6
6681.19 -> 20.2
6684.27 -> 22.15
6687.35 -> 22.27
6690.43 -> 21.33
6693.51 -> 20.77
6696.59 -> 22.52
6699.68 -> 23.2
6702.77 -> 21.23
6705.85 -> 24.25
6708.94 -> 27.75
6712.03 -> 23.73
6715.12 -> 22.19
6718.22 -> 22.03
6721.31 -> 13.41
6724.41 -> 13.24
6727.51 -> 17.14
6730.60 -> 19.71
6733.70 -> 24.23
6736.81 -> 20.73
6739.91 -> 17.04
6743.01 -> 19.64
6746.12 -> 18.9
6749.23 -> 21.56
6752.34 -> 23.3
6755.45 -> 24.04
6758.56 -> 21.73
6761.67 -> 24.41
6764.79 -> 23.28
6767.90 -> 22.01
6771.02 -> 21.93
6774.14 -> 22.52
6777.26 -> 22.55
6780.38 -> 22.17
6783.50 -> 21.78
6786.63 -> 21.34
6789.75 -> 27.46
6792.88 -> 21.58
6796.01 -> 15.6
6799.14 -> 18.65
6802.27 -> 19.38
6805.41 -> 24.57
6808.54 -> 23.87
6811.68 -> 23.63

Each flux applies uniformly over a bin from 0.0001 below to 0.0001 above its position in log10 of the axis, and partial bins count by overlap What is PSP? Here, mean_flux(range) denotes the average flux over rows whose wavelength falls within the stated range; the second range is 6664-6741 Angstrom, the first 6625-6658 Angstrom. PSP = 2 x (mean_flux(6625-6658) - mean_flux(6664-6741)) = 3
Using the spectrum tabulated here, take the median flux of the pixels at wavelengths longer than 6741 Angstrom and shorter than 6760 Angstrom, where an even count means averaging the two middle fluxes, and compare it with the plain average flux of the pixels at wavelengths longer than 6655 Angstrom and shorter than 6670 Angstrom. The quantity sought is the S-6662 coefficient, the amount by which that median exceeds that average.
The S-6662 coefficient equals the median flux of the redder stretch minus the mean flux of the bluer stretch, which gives -0.7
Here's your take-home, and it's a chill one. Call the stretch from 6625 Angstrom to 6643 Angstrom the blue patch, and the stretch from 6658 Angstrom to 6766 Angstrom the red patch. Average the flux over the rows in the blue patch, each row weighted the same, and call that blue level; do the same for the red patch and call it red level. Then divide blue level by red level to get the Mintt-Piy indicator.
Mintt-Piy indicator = 1.08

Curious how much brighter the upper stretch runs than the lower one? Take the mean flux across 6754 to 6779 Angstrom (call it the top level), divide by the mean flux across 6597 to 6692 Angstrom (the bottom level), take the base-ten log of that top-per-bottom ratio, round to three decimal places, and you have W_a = 0.008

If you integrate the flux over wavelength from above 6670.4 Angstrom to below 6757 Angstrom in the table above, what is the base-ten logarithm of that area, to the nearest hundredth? 3.27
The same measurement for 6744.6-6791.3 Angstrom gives 3.02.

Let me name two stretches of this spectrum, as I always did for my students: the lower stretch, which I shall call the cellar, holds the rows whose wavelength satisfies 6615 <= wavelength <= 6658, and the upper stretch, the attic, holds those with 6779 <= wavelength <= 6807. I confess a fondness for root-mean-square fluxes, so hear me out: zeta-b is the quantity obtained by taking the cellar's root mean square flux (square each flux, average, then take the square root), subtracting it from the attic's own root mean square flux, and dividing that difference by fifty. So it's -0.013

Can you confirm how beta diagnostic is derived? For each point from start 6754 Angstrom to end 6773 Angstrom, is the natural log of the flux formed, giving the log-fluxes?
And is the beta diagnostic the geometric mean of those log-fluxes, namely 3.13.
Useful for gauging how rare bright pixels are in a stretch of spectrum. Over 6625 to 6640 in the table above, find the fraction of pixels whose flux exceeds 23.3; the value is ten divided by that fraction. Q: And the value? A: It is 17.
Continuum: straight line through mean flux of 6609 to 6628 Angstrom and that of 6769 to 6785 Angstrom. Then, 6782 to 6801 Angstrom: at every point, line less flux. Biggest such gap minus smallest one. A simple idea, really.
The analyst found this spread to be 12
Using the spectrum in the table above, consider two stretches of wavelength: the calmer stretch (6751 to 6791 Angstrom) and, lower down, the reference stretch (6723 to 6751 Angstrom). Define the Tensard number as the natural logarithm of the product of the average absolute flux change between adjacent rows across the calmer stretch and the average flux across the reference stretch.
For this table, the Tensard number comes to 3.25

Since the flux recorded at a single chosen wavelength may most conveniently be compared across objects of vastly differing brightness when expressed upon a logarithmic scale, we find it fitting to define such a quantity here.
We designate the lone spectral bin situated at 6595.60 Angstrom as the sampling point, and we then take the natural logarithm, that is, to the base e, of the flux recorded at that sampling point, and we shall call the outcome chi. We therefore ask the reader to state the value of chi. 3.17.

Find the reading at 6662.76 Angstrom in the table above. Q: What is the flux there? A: 20.39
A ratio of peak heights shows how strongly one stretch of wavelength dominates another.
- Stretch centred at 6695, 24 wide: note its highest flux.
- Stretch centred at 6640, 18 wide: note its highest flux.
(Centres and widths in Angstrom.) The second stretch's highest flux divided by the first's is 1.14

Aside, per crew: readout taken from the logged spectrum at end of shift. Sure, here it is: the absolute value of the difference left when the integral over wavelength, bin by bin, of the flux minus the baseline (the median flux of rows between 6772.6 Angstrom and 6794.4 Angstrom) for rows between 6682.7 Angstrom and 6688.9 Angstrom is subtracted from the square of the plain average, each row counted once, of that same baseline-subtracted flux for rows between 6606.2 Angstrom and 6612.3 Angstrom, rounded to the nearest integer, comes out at 10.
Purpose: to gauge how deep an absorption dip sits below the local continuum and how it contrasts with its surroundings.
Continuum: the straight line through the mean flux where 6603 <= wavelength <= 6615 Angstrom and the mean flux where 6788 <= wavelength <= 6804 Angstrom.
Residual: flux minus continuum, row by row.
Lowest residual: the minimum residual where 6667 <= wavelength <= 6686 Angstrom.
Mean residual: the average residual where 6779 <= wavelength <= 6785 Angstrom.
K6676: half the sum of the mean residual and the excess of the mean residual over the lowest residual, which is 2.5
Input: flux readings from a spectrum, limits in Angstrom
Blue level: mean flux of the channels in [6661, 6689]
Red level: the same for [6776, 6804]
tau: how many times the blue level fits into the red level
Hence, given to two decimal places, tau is 0.95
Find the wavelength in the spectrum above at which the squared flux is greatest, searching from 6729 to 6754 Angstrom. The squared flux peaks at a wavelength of 6733.70 Angstrom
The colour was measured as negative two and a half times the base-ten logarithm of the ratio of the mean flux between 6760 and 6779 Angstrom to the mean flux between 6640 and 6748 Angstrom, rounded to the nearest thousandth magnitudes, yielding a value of -0.068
